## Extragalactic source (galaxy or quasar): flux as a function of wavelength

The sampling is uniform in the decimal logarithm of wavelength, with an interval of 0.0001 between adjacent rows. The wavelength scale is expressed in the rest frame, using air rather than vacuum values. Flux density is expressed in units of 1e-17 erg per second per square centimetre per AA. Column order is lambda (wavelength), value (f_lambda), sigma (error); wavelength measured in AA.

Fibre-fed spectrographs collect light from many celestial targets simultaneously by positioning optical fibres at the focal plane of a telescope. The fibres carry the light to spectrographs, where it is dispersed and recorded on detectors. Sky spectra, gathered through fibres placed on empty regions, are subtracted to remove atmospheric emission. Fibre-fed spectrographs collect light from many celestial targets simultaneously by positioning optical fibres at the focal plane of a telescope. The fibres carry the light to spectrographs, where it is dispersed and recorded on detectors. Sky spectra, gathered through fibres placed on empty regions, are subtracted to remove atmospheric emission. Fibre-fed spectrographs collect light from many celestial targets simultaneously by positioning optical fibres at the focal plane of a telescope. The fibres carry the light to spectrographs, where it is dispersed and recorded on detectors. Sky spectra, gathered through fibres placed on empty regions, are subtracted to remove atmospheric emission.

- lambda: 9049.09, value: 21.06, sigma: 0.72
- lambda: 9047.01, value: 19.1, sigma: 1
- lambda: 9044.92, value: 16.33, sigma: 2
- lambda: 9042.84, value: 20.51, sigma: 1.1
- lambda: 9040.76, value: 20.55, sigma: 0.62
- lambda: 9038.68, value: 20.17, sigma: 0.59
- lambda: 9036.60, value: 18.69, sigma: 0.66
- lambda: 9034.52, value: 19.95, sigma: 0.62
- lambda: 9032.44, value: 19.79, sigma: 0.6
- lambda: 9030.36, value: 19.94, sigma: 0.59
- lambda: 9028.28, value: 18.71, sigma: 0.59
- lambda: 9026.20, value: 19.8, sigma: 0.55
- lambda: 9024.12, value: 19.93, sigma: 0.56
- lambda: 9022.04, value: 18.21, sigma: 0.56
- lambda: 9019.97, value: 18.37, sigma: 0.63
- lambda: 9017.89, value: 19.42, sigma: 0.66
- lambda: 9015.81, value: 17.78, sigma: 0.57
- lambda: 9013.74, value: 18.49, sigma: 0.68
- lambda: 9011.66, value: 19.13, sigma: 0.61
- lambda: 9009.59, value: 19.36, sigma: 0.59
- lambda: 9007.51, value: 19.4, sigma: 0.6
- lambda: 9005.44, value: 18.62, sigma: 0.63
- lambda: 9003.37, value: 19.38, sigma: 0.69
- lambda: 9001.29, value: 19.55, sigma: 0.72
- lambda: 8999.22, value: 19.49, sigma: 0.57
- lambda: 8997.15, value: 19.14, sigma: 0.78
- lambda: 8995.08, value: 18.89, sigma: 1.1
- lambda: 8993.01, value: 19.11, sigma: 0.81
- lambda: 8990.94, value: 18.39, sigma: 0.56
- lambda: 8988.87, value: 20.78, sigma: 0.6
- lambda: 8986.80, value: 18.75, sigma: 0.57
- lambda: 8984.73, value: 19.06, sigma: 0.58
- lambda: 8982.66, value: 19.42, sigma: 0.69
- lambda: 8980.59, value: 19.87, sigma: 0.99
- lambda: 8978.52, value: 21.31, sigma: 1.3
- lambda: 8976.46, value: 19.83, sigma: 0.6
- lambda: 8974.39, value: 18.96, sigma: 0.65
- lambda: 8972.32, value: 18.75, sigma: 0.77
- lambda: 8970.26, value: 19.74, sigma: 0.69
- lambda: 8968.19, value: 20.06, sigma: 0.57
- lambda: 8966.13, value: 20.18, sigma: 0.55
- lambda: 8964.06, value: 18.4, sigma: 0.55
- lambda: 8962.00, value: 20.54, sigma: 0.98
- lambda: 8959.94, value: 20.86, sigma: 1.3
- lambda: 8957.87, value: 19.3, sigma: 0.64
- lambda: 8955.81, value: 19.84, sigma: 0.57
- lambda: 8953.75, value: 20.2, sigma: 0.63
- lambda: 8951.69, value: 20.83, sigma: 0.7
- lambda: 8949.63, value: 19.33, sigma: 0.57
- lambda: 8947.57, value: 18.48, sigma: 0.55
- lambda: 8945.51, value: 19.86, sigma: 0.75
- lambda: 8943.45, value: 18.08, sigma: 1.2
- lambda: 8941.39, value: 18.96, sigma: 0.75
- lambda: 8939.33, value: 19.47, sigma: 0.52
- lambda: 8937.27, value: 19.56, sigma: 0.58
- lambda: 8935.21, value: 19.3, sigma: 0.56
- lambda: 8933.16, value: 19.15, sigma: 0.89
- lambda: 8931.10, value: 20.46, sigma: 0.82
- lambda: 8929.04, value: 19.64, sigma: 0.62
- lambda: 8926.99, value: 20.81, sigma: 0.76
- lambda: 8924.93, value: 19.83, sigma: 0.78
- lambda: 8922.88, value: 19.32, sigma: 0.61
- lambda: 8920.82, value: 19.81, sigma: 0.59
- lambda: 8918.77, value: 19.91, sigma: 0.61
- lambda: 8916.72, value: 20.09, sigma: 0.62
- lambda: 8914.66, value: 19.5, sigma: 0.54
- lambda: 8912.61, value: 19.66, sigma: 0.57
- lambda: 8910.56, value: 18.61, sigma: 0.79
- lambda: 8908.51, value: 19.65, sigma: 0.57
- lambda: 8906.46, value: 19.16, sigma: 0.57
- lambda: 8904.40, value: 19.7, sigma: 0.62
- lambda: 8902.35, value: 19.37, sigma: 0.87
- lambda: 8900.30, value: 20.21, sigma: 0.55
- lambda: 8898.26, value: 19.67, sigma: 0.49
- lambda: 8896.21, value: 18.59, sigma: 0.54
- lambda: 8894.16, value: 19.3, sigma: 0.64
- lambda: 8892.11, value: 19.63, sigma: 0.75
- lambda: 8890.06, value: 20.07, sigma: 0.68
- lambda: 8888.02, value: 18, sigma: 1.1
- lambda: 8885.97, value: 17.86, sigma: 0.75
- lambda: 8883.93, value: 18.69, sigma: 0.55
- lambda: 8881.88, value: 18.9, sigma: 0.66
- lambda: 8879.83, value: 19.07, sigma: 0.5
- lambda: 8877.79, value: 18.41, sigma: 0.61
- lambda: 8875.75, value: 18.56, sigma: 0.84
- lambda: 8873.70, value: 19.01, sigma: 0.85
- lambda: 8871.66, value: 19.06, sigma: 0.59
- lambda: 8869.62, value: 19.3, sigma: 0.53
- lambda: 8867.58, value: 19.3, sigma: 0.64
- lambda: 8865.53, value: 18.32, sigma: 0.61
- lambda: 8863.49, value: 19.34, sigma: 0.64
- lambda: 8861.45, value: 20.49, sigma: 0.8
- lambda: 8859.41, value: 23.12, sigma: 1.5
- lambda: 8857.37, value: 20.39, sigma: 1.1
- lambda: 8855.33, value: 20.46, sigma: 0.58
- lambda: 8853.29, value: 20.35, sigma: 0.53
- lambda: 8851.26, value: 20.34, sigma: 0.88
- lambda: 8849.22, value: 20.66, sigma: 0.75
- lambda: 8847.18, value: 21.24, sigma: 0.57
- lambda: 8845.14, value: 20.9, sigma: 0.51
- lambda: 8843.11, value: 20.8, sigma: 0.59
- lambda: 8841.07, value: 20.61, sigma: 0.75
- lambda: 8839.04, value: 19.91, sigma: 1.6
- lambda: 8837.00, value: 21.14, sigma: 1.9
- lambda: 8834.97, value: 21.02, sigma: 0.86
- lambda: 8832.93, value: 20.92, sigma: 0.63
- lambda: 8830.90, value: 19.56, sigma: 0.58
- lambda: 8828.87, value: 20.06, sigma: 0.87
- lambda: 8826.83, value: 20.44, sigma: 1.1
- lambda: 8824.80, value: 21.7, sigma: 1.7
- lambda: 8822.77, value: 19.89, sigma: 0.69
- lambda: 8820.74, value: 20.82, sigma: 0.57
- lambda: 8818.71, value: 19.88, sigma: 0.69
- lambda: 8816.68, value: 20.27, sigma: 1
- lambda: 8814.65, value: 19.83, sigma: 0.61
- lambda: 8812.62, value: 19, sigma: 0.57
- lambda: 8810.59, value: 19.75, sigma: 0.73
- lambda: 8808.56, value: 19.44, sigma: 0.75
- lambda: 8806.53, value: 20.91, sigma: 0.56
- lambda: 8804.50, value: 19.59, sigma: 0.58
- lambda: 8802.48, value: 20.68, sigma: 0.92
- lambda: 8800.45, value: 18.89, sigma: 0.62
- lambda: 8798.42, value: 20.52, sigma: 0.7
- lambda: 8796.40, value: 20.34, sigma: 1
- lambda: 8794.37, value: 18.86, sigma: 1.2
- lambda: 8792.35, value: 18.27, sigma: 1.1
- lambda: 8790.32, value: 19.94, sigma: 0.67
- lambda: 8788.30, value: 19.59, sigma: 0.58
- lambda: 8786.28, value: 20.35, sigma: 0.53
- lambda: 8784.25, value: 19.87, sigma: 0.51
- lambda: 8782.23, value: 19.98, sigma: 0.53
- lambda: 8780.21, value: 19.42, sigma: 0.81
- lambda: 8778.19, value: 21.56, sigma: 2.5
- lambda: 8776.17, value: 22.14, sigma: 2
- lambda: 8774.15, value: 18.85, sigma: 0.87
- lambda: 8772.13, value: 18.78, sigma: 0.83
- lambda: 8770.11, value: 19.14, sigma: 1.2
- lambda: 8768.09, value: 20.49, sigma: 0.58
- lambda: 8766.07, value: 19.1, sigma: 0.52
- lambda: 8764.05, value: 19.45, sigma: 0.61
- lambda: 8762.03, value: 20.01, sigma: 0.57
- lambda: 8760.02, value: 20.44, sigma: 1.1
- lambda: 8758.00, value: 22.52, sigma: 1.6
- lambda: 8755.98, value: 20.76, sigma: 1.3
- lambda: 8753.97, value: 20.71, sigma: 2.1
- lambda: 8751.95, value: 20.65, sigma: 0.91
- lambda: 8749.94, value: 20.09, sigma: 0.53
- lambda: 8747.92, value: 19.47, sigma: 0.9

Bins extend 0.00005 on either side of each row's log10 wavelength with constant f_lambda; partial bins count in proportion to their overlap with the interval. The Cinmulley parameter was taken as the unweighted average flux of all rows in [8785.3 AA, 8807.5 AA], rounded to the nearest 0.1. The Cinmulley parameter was 19.8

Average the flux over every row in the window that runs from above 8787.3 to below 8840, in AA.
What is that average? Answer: 20.0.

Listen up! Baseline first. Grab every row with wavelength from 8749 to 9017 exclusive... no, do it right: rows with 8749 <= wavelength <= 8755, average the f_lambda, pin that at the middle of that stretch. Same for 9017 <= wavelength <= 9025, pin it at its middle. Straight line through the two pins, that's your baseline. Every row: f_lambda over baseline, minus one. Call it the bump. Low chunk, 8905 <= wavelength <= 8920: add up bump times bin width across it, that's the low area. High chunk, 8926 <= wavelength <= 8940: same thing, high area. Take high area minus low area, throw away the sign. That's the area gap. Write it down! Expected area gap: 0.27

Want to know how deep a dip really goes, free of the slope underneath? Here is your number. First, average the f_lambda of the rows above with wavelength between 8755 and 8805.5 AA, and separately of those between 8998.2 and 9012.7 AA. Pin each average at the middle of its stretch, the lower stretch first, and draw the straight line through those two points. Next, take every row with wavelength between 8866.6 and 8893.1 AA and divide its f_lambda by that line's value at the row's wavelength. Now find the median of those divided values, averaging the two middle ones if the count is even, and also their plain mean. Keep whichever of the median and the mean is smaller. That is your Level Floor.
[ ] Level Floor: 0.962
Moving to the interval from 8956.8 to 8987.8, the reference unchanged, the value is 1.015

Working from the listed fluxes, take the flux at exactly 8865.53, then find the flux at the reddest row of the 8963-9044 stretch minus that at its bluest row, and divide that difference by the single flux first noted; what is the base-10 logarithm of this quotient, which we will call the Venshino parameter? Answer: -0.94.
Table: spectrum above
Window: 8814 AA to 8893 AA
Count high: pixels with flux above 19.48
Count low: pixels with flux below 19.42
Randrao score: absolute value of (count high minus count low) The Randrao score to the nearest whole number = 13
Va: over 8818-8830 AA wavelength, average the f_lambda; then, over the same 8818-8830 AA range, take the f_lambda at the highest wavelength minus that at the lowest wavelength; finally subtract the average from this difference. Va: -20.3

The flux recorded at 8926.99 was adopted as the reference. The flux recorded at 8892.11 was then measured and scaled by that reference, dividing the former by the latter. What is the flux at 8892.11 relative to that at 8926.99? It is 0.94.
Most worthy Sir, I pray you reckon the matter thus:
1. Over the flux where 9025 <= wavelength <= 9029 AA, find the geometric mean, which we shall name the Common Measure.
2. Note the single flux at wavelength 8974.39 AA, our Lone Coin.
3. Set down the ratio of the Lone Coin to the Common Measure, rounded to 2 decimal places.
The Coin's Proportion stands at 0.99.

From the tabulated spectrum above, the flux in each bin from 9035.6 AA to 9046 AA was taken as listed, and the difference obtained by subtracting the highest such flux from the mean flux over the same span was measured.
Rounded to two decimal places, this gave -1.30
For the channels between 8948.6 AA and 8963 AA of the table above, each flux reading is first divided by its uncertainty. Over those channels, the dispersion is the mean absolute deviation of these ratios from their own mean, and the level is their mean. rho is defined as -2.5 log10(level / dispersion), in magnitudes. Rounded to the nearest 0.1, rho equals -1.8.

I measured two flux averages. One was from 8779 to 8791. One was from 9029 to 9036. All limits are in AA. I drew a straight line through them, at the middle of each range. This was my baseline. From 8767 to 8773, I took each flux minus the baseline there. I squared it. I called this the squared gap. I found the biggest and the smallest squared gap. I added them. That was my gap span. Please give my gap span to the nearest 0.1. 1.6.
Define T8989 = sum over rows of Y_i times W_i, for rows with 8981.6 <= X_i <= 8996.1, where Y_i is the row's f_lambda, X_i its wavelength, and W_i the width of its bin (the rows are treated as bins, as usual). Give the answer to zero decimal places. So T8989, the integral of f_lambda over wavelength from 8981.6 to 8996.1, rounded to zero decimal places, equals 278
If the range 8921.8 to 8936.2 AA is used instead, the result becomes 285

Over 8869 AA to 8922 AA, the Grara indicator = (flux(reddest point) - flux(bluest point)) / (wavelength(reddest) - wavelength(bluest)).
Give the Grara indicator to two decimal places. 0.01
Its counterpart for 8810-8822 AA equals 0.11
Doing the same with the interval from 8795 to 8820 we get -0.02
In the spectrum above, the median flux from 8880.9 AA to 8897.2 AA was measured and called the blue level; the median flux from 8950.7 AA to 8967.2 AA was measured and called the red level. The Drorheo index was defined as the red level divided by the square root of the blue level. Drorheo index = 4.66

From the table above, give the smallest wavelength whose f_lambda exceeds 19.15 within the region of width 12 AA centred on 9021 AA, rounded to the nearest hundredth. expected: 9017.89 AA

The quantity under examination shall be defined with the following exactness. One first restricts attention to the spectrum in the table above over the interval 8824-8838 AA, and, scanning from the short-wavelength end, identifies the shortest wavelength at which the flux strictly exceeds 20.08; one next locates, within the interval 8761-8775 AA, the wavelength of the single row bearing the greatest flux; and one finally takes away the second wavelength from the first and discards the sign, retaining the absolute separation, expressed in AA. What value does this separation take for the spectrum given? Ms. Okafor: 56.7 AA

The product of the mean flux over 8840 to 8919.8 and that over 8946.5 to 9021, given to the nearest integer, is 382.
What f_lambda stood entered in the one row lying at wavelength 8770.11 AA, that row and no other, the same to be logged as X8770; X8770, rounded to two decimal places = 19.14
